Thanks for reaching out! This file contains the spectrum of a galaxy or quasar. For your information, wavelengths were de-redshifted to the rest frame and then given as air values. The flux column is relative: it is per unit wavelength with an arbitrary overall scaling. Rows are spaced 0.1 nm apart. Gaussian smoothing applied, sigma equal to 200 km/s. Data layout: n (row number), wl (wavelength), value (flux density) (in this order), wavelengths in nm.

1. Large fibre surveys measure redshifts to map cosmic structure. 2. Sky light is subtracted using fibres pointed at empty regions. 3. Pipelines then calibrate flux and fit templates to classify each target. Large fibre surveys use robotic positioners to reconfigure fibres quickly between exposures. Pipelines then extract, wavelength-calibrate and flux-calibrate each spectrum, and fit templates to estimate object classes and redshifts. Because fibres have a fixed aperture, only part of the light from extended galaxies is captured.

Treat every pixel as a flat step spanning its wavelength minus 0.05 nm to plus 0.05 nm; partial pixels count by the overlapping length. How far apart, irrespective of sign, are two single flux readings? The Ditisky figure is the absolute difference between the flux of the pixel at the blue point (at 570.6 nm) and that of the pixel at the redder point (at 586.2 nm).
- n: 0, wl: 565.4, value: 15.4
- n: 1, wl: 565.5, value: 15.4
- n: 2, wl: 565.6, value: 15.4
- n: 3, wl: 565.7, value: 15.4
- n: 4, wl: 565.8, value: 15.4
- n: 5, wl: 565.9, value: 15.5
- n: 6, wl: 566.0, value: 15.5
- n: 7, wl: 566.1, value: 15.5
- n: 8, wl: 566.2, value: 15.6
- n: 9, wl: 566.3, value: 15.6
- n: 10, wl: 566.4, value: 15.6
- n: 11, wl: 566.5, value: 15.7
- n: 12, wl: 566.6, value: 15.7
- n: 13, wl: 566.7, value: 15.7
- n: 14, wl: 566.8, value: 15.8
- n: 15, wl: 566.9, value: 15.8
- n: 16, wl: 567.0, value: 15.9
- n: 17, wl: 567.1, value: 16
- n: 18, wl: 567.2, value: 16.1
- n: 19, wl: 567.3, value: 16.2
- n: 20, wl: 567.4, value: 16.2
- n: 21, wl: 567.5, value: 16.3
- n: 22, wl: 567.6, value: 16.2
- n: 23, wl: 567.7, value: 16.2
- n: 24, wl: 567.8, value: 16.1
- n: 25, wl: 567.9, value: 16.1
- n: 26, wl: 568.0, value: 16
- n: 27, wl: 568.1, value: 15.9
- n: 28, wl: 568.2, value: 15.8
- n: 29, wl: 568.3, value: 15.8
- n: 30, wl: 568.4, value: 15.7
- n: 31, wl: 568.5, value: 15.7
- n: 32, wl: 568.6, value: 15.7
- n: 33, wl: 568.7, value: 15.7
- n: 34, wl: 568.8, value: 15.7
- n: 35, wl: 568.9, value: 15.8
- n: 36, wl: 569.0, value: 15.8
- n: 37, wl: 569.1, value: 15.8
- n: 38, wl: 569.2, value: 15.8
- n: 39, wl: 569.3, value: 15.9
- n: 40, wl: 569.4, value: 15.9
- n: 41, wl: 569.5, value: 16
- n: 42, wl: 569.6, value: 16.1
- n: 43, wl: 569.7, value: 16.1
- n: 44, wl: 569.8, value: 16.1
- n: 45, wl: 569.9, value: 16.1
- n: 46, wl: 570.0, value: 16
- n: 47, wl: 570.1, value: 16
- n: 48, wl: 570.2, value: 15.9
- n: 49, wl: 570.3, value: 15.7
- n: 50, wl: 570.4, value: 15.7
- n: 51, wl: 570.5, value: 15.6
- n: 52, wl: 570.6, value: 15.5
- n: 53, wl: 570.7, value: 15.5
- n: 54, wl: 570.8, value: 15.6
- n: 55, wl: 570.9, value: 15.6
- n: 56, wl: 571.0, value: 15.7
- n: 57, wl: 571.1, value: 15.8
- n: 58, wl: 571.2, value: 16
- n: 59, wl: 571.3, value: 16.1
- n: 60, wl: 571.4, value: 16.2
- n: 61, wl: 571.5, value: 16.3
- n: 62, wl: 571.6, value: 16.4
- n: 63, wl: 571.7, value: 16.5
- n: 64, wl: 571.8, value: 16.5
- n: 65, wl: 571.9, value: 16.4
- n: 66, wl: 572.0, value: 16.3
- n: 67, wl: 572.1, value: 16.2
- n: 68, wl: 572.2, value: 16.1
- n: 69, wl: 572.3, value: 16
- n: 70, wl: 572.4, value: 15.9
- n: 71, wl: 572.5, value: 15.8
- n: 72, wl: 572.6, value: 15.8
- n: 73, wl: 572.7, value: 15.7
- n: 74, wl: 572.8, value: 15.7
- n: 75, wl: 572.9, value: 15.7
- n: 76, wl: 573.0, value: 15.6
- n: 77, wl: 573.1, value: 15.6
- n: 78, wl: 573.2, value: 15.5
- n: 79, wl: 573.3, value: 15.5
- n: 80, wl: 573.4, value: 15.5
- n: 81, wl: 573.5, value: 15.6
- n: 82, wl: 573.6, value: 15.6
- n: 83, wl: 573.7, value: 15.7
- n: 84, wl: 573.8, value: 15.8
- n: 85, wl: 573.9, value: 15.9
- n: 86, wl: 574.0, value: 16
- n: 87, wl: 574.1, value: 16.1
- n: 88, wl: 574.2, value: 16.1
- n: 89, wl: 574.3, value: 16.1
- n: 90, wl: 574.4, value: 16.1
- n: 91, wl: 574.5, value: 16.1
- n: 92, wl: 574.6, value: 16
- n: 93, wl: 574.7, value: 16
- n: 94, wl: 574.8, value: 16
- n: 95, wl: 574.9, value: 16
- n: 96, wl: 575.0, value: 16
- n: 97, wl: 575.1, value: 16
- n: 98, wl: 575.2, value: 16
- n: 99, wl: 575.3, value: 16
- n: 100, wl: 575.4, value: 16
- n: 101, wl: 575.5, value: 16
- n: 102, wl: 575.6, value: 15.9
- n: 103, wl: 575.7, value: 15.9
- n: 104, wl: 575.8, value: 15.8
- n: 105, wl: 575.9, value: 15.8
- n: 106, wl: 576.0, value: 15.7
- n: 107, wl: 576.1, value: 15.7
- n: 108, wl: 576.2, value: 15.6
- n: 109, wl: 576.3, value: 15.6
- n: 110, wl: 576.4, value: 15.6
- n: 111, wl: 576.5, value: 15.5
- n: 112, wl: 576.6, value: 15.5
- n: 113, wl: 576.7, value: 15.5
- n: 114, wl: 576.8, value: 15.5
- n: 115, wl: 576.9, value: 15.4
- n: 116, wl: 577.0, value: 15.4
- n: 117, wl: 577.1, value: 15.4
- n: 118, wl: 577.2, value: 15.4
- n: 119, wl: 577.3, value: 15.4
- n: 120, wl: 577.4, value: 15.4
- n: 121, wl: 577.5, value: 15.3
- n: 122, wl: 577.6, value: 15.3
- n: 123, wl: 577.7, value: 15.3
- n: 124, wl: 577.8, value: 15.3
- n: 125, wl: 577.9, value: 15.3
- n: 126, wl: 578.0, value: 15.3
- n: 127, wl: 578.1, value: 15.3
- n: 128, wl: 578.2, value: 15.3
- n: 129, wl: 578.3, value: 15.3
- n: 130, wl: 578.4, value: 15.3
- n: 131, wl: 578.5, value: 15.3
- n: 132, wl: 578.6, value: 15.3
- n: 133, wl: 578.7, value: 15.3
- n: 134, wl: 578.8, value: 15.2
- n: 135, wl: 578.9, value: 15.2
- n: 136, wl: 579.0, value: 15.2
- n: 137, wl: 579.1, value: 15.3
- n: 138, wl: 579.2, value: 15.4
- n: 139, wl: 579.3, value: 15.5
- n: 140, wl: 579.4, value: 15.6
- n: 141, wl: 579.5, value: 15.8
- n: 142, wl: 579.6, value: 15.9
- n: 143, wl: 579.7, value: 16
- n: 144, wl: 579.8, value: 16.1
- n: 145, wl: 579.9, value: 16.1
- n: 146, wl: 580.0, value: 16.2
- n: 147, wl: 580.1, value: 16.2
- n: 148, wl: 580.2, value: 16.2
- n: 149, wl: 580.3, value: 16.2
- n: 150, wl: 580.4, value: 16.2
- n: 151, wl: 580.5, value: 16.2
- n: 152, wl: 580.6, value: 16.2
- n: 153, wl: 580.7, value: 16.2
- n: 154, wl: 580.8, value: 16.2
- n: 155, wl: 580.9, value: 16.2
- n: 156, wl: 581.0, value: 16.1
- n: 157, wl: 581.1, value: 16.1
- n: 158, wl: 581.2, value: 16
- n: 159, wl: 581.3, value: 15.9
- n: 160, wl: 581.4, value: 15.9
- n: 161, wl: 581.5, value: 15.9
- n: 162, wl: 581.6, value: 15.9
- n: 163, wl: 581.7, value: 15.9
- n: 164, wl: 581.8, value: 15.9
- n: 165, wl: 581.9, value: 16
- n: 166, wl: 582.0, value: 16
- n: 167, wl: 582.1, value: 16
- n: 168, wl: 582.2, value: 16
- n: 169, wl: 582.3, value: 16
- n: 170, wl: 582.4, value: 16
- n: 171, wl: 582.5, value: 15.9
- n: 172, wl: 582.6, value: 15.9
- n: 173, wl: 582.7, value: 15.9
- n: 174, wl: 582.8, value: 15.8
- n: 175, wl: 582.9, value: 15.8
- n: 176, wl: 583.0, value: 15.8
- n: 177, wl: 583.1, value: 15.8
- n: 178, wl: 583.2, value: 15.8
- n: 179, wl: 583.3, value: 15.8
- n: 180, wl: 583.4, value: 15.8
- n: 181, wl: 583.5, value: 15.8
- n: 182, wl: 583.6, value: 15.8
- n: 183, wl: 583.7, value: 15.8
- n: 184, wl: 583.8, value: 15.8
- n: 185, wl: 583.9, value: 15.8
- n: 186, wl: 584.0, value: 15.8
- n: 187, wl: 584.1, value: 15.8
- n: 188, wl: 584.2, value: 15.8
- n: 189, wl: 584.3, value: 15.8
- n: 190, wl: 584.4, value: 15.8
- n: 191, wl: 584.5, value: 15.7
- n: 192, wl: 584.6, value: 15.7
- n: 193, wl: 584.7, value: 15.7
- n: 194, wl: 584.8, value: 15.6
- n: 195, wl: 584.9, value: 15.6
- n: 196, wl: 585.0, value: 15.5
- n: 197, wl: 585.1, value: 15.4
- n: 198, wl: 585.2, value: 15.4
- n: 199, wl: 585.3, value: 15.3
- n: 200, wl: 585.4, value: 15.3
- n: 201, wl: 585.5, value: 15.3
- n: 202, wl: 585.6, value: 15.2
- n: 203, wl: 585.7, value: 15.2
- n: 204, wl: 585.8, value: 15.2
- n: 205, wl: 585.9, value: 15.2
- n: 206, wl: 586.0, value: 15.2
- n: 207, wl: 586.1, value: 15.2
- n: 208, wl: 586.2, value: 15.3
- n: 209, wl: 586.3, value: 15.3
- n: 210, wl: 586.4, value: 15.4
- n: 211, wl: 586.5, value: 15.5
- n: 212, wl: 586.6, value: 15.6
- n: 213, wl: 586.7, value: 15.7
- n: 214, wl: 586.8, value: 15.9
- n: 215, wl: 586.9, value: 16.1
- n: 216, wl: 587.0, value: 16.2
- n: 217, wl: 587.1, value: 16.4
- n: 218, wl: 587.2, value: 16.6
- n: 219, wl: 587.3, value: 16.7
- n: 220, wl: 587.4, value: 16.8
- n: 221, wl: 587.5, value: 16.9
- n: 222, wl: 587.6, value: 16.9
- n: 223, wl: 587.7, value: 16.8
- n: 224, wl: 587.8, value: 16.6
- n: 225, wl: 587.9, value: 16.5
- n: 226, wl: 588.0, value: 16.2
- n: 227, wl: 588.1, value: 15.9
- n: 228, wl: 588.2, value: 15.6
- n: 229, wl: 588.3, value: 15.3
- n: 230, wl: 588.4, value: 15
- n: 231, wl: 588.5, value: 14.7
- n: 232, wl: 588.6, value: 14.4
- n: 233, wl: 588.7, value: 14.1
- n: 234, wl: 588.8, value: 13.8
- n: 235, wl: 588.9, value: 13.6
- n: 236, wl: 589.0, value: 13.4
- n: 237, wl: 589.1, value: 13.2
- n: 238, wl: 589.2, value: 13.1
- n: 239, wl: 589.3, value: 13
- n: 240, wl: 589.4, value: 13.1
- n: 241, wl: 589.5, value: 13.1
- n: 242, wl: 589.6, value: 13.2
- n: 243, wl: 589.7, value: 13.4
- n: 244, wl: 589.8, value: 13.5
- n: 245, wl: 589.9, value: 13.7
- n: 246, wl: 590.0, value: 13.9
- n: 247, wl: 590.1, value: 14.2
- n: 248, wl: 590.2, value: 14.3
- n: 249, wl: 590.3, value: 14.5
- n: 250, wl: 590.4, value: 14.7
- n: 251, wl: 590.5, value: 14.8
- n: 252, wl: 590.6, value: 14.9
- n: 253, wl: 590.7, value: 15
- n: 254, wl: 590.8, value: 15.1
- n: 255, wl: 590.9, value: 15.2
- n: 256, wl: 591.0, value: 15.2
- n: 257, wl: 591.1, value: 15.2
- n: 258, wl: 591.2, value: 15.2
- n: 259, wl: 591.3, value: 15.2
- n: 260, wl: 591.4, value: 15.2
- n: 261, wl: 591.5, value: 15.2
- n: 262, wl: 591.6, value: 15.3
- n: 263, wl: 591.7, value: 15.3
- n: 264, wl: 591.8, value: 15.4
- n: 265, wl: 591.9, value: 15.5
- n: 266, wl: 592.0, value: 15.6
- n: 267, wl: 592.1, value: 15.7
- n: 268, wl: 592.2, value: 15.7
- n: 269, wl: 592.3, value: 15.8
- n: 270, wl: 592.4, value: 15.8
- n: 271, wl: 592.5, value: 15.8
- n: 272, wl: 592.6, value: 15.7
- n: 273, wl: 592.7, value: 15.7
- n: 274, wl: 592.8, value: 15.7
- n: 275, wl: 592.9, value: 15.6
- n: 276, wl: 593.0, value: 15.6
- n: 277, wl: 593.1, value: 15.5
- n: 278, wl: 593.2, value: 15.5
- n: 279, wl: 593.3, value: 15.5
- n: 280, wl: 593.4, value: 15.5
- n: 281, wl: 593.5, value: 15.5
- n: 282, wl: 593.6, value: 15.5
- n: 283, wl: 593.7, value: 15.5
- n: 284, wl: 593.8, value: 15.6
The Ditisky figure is 0.20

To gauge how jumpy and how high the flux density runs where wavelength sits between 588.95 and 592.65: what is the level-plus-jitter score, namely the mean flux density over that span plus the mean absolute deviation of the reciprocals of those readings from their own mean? 14.7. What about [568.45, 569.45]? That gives 15.8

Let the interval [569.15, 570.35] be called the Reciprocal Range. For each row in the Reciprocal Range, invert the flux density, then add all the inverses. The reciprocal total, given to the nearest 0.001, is 0.752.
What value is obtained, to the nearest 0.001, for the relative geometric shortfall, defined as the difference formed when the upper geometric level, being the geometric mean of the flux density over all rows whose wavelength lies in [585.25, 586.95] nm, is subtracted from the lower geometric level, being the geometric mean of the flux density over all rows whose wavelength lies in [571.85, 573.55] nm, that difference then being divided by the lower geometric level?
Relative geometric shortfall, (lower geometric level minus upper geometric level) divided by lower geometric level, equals 0.026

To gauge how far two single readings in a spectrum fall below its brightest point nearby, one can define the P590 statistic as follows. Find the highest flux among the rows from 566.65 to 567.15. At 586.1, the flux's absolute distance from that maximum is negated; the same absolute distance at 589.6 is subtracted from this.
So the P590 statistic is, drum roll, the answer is -3.6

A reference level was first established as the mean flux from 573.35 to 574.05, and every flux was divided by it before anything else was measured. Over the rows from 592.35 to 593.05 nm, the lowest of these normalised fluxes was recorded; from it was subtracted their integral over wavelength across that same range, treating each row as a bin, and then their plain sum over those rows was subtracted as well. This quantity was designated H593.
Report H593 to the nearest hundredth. -6.69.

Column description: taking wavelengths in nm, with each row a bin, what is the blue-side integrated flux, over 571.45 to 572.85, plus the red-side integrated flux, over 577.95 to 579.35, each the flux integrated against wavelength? 44.0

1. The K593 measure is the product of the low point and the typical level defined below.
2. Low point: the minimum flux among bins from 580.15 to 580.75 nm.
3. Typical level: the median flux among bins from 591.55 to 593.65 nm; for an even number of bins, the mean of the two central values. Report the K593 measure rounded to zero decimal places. 253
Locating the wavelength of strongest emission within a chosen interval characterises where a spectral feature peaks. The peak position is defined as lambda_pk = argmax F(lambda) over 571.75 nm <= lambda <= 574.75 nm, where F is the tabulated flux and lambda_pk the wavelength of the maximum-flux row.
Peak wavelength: 571.8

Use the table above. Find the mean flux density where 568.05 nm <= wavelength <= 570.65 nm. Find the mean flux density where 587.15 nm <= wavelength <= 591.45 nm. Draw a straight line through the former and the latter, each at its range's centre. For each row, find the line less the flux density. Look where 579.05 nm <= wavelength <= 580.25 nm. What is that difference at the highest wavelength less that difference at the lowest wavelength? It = -1.0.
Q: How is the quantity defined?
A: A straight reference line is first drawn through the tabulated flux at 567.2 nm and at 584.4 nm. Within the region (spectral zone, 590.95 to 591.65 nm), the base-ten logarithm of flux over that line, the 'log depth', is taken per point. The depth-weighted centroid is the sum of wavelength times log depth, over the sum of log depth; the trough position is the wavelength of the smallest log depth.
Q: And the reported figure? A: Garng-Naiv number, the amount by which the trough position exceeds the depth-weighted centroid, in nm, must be -0.29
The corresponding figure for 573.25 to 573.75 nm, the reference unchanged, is -0.17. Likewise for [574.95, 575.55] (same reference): -0.26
